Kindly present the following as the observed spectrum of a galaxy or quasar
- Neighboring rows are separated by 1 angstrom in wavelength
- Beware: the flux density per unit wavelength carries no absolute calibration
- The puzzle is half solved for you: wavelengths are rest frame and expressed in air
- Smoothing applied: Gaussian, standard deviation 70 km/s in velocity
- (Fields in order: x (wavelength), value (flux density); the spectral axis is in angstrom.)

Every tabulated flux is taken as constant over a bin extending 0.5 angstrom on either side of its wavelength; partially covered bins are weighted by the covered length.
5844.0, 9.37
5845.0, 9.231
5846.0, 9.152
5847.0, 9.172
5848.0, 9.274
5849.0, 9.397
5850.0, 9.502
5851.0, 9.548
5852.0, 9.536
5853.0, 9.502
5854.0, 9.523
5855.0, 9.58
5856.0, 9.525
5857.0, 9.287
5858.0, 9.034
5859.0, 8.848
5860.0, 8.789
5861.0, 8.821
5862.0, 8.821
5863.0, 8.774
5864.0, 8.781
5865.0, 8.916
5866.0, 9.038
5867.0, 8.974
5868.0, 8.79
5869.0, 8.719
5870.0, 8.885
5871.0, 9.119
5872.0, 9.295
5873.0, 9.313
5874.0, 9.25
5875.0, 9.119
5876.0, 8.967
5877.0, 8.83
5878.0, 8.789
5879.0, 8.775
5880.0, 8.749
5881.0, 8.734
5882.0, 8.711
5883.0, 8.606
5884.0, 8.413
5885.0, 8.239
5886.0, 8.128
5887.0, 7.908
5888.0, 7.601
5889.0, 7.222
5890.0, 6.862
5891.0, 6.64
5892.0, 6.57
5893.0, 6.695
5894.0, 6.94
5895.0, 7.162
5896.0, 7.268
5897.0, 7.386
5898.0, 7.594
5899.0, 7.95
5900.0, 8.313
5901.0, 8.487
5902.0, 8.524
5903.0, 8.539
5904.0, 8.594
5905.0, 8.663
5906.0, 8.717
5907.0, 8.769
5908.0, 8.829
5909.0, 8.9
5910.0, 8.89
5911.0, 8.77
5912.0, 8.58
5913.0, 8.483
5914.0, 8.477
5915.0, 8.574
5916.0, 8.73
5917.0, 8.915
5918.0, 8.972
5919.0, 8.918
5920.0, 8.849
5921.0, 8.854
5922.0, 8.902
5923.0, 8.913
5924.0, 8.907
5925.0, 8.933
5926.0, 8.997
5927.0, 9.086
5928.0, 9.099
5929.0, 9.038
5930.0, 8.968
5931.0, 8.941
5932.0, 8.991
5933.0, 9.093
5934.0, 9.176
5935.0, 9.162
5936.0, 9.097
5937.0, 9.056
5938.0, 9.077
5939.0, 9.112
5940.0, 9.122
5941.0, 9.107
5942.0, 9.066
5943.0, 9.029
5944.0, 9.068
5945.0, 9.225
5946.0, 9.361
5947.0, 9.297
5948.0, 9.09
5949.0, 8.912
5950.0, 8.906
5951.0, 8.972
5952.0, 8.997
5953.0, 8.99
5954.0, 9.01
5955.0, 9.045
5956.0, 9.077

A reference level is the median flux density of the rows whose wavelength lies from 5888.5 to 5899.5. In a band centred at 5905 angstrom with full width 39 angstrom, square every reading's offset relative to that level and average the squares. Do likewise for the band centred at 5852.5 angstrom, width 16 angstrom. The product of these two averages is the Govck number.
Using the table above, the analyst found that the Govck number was 7.8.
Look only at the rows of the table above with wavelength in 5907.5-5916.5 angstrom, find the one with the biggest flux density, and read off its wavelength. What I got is 5909.0 angstrom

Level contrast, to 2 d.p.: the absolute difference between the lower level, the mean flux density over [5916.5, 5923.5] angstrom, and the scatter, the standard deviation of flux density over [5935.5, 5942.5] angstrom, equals 8.88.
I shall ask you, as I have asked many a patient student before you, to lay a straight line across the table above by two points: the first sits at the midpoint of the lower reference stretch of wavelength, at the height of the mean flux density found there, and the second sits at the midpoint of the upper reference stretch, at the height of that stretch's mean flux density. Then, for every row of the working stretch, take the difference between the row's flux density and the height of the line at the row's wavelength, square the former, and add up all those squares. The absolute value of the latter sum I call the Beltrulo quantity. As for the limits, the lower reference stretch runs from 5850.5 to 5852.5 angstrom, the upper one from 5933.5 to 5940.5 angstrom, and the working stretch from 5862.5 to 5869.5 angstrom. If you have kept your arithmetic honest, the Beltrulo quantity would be 2.7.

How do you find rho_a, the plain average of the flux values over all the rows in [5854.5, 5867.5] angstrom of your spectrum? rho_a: 9.01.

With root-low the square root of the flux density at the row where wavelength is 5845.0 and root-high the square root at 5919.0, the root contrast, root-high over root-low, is 0.98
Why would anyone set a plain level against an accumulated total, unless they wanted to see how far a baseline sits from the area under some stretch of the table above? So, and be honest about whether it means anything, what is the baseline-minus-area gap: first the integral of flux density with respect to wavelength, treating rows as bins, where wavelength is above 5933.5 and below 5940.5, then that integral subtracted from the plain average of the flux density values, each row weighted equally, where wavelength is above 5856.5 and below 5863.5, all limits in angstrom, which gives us -54.9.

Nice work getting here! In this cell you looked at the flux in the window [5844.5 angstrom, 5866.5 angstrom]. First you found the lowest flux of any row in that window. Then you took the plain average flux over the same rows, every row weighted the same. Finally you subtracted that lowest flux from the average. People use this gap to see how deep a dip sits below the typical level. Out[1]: 0.41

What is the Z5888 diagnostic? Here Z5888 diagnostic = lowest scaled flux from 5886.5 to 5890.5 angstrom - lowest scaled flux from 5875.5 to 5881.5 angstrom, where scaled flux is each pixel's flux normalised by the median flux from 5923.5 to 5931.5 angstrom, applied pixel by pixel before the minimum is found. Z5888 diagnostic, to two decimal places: -0.21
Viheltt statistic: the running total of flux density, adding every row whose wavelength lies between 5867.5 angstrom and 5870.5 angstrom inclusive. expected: 26.4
